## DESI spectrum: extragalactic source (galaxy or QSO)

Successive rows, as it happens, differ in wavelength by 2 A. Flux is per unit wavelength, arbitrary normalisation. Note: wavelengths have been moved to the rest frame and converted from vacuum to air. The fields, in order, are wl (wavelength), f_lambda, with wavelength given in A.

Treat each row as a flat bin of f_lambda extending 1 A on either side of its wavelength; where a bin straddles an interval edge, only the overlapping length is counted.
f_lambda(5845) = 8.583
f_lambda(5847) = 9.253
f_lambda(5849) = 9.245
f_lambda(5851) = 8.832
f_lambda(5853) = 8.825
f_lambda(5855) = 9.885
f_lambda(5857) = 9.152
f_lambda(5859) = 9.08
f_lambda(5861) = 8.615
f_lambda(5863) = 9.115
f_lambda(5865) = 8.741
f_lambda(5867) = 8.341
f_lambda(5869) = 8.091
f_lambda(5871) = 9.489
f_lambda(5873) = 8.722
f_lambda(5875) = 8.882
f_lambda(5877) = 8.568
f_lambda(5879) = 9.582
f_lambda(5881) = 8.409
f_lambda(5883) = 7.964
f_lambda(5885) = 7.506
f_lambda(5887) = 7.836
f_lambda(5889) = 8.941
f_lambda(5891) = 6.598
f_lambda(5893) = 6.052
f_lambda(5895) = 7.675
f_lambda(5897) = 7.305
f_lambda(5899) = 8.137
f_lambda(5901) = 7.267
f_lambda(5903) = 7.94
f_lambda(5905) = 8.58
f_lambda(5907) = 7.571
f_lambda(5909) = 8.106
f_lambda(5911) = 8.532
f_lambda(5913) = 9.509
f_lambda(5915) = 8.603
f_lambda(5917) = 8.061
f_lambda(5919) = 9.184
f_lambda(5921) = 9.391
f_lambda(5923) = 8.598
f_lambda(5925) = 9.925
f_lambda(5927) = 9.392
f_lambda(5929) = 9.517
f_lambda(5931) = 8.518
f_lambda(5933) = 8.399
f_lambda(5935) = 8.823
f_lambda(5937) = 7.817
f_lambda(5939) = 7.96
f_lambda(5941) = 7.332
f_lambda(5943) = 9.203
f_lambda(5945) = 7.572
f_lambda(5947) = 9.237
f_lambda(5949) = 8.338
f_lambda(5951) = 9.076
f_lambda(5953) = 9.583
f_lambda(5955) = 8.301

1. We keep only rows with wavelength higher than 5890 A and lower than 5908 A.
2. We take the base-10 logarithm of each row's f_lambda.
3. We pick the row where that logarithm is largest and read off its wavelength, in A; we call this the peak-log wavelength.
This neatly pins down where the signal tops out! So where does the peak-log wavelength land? 5905 A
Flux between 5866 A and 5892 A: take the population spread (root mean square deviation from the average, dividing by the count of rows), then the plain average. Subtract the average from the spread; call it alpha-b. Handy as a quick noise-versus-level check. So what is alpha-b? -7.6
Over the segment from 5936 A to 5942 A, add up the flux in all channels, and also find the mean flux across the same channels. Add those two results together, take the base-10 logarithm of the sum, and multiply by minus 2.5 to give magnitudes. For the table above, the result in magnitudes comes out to -3.72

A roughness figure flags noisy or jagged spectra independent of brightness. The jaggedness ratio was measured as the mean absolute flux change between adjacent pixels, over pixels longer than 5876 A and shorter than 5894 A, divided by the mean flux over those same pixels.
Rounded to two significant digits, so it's 0.12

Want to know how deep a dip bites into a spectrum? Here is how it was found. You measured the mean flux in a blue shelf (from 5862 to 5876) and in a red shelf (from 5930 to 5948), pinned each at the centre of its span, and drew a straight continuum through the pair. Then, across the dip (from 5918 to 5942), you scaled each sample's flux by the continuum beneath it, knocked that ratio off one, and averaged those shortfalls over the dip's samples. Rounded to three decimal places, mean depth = -0.043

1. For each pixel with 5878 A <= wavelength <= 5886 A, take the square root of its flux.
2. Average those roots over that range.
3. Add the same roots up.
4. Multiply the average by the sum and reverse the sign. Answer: -33.4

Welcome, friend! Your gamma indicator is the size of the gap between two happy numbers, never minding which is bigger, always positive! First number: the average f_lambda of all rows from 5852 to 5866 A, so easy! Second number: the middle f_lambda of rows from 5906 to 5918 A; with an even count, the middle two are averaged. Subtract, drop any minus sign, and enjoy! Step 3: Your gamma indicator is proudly 0.7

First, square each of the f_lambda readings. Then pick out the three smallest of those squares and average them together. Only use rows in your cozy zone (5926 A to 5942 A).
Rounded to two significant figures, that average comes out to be 59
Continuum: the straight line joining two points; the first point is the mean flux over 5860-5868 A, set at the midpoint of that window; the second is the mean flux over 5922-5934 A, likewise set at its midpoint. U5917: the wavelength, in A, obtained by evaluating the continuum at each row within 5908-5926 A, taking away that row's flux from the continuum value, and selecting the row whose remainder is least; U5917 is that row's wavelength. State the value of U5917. 5925 A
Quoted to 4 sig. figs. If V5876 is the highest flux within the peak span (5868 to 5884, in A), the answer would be 9.582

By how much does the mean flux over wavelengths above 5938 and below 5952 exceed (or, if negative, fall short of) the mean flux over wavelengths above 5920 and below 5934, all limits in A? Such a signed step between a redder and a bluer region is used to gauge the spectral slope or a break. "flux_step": -0.72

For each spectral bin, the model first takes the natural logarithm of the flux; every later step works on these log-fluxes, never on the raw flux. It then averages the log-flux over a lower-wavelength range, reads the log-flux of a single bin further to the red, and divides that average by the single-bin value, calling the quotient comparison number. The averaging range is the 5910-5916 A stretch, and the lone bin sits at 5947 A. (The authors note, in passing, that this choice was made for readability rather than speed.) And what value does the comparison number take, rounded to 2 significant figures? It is 0.98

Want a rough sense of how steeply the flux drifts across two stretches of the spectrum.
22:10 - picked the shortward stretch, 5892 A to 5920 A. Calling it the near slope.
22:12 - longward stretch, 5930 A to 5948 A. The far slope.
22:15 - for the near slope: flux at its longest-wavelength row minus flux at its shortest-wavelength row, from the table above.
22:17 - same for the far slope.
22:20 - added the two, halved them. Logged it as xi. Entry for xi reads 1.9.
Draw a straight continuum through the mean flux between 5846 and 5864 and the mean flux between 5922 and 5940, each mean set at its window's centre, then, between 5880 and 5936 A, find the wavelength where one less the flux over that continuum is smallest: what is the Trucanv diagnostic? 5925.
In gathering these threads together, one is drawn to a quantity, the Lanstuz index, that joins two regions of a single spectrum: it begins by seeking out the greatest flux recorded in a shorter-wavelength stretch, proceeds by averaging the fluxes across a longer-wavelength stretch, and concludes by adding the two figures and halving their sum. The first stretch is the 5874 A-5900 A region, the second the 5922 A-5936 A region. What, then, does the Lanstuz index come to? 9.30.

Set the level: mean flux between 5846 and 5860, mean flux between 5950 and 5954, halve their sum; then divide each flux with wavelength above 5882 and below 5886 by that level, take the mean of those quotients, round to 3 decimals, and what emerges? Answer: 0.836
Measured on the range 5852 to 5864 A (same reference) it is 0.984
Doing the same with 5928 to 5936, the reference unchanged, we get 0.952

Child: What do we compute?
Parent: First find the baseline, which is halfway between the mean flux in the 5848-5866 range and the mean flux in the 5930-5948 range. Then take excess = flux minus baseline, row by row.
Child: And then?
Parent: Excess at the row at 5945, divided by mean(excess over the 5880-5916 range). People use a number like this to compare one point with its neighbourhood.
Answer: 1.5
